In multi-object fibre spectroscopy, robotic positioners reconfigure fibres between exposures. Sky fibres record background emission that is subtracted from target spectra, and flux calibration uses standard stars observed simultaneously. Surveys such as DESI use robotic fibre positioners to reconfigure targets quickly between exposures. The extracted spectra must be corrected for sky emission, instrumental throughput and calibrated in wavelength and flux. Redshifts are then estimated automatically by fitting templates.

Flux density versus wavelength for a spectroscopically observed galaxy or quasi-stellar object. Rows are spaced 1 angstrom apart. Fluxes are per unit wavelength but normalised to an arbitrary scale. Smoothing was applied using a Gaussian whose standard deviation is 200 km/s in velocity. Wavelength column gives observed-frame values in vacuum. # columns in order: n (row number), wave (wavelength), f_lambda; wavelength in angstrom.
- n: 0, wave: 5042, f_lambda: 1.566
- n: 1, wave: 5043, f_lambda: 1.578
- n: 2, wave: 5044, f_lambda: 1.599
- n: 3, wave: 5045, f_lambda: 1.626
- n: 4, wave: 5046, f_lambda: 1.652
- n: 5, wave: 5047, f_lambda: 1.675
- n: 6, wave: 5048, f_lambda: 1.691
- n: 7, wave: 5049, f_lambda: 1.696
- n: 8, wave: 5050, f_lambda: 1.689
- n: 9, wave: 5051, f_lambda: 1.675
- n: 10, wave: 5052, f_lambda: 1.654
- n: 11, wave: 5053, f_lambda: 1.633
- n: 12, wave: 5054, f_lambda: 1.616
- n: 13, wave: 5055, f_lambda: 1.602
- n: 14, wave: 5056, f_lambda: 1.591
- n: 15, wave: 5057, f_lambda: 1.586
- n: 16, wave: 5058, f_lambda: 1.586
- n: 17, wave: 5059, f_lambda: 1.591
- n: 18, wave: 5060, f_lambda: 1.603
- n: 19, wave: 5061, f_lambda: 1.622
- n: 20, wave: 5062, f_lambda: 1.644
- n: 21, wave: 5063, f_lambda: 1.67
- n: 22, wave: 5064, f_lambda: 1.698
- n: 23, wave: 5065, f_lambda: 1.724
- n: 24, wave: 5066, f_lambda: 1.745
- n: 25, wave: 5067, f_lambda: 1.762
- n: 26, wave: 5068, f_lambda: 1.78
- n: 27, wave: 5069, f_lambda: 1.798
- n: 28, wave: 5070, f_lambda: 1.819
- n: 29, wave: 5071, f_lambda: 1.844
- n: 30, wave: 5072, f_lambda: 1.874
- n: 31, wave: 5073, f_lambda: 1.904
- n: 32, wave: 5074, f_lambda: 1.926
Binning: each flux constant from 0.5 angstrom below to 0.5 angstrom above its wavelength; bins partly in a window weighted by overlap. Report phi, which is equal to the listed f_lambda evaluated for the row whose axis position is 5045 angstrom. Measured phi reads 1.626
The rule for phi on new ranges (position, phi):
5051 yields 1.675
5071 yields 1.844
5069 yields 1.798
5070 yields 1.819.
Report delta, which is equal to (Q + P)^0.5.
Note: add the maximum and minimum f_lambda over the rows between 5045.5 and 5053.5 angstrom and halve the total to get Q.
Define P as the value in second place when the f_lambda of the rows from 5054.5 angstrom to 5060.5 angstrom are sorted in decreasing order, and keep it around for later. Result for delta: 1.81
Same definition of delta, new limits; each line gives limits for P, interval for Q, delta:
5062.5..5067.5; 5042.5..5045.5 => 1.83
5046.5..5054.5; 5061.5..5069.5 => 1.85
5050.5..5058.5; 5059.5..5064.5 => 1.82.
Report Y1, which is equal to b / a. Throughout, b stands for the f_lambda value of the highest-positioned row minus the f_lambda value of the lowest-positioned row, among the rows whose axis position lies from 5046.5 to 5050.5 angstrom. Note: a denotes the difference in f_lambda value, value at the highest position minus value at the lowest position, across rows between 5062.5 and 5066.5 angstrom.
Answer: 0.2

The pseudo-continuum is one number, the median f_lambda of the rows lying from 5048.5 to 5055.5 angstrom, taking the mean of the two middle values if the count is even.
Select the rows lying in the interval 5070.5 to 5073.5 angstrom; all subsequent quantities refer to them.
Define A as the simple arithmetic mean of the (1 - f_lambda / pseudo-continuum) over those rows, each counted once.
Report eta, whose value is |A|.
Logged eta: 0.13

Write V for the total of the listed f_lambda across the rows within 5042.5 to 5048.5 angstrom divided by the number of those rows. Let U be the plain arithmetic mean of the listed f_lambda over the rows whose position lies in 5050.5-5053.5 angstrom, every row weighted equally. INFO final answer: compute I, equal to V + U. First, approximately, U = 1.65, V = 1.64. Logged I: 3.29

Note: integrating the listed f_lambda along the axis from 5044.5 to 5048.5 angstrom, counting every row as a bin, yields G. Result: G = 6.64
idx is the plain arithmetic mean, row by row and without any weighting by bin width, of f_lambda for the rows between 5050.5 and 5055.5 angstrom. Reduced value 1.64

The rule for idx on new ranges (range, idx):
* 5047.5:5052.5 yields 1.68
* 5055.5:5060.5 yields 1.59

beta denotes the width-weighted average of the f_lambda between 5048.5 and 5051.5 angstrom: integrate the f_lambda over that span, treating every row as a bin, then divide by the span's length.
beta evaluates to 1.69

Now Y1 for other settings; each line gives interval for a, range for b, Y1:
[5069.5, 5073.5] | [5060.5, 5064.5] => 0.9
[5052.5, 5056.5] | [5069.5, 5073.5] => -2.0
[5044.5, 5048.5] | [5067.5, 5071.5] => 1.0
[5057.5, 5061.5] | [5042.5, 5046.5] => 2.1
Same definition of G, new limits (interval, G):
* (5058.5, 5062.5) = 6.46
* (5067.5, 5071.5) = 7.24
